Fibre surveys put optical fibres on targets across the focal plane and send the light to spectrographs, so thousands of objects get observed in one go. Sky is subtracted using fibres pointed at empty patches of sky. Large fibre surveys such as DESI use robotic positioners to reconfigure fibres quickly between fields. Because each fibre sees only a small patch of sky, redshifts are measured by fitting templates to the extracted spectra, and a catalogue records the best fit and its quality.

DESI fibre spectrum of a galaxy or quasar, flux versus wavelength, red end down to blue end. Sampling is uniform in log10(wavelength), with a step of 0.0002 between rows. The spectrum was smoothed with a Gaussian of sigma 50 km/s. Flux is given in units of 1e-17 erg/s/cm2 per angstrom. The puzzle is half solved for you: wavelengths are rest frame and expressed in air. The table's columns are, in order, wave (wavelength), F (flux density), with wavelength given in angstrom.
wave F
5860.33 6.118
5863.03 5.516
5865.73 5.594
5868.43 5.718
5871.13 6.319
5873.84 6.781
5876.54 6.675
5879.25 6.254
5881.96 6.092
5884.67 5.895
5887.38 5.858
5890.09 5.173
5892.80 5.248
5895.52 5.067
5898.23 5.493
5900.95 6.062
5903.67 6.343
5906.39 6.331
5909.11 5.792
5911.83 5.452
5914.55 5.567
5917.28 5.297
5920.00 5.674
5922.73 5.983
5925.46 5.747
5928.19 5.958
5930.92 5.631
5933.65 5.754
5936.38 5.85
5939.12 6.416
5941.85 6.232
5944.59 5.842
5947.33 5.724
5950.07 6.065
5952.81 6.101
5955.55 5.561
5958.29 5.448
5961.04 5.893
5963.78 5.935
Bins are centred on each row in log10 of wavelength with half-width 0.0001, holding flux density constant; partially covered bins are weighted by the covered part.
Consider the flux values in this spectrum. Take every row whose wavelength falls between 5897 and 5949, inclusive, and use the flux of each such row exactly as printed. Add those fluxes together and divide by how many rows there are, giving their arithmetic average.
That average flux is 5.85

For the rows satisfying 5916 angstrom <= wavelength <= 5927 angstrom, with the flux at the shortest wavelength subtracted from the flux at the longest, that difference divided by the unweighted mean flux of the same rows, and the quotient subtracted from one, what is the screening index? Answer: 0.92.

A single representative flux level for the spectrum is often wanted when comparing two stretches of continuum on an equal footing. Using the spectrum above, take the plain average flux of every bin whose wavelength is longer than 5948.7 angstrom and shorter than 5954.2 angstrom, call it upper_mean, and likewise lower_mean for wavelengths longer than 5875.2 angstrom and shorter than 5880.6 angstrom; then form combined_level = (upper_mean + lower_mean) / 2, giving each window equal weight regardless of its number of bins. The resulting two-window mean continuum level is 6.27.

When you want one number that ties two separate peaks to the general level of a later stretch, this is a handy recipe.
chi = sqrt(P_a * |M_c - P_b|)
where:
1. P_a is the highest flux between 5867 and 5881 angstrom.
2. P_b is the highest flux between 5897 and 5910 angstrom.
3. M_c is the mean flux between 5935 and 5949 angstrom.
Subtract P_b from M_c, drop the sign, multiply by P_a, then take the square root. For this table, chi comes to 1.50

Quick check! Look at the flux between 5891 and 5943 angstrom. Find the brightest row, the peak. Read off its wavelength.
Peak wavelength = 5939.12 angstrom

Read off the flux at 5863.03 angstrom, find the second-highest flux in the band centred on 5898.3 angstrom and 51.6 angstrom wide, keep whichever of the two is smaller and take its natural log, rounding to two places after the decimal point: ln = 1.71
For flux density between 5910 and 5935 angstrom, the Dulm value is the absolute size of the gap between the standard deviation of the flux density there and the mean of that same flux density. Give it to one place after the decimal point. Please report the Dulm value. 5.5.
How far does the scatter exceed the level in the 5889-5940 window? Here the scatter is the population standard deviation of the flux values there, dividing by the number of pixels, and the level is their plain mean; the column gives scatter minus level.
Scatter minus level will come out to -5.34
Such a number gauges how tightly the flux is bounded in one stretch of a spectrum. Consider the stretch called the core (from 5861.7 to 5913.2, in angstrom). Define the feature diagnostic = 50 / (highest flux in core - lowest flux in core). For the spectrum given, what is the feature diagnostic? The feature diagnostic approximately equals 29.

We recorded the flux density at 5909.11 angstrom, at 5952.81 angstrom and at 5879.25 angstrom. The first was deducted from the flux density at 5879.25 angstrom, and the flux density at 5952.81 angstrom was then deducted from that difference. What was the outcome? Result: -5.6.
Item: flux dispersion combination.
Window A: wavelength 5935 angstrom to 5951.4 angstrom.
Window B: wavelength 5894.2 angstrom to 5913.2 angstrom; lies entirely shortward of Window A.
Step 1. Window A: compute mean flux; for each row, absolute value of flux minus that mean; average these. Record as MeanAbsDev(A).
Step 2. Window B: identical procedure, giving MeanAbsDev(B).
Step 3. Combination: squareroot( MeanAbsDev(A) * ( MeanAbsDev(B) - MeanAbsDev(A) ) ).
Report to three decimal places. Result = 0.193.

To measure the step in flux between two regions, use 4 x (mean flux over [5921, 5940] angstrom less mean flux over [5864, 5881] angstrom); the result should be -1.3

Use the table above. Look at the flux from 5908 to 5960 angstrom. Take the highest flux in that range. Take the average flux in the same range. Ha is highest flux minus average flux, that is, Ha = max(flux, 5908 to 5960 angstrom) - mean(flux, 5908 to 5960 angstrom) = 0.62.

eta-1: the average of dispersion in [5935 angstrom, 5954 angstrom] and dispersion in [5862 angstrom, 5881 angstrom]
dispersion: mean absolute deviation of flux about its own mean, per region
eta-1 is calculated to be 0.317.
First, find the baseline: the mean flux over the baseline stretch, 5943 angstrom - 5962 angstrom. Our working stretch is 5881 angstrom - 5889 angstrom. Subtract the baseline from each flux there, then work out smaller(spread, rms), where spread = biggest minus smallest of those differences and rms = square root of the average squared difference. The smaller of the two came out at 0.18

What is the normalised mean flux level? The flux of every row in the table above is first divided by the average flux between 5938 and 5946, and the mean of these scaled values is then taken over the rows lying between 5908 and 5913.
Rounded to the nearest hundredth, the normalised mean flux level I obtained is 0.91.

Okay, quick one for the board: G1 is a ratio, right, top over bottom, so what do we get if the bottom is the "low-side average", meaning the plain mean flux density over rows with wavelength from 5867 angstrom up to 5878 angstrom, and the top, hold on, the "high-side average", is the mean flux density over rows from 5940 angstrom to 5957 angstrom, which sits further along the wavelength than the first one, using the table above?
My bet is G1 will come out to 0.93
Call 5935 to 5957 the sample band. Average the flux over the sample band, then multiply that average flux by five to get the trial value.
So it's 29.9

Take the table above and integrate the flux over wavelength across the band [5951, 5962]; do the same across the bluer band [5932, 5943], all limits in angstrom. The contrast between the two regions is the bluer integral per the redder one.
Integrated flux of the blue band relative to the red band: 1.05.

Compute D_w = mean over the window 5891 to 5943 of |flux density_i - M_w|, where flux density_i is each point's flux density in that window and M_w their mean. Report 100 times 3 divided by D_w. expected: 979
